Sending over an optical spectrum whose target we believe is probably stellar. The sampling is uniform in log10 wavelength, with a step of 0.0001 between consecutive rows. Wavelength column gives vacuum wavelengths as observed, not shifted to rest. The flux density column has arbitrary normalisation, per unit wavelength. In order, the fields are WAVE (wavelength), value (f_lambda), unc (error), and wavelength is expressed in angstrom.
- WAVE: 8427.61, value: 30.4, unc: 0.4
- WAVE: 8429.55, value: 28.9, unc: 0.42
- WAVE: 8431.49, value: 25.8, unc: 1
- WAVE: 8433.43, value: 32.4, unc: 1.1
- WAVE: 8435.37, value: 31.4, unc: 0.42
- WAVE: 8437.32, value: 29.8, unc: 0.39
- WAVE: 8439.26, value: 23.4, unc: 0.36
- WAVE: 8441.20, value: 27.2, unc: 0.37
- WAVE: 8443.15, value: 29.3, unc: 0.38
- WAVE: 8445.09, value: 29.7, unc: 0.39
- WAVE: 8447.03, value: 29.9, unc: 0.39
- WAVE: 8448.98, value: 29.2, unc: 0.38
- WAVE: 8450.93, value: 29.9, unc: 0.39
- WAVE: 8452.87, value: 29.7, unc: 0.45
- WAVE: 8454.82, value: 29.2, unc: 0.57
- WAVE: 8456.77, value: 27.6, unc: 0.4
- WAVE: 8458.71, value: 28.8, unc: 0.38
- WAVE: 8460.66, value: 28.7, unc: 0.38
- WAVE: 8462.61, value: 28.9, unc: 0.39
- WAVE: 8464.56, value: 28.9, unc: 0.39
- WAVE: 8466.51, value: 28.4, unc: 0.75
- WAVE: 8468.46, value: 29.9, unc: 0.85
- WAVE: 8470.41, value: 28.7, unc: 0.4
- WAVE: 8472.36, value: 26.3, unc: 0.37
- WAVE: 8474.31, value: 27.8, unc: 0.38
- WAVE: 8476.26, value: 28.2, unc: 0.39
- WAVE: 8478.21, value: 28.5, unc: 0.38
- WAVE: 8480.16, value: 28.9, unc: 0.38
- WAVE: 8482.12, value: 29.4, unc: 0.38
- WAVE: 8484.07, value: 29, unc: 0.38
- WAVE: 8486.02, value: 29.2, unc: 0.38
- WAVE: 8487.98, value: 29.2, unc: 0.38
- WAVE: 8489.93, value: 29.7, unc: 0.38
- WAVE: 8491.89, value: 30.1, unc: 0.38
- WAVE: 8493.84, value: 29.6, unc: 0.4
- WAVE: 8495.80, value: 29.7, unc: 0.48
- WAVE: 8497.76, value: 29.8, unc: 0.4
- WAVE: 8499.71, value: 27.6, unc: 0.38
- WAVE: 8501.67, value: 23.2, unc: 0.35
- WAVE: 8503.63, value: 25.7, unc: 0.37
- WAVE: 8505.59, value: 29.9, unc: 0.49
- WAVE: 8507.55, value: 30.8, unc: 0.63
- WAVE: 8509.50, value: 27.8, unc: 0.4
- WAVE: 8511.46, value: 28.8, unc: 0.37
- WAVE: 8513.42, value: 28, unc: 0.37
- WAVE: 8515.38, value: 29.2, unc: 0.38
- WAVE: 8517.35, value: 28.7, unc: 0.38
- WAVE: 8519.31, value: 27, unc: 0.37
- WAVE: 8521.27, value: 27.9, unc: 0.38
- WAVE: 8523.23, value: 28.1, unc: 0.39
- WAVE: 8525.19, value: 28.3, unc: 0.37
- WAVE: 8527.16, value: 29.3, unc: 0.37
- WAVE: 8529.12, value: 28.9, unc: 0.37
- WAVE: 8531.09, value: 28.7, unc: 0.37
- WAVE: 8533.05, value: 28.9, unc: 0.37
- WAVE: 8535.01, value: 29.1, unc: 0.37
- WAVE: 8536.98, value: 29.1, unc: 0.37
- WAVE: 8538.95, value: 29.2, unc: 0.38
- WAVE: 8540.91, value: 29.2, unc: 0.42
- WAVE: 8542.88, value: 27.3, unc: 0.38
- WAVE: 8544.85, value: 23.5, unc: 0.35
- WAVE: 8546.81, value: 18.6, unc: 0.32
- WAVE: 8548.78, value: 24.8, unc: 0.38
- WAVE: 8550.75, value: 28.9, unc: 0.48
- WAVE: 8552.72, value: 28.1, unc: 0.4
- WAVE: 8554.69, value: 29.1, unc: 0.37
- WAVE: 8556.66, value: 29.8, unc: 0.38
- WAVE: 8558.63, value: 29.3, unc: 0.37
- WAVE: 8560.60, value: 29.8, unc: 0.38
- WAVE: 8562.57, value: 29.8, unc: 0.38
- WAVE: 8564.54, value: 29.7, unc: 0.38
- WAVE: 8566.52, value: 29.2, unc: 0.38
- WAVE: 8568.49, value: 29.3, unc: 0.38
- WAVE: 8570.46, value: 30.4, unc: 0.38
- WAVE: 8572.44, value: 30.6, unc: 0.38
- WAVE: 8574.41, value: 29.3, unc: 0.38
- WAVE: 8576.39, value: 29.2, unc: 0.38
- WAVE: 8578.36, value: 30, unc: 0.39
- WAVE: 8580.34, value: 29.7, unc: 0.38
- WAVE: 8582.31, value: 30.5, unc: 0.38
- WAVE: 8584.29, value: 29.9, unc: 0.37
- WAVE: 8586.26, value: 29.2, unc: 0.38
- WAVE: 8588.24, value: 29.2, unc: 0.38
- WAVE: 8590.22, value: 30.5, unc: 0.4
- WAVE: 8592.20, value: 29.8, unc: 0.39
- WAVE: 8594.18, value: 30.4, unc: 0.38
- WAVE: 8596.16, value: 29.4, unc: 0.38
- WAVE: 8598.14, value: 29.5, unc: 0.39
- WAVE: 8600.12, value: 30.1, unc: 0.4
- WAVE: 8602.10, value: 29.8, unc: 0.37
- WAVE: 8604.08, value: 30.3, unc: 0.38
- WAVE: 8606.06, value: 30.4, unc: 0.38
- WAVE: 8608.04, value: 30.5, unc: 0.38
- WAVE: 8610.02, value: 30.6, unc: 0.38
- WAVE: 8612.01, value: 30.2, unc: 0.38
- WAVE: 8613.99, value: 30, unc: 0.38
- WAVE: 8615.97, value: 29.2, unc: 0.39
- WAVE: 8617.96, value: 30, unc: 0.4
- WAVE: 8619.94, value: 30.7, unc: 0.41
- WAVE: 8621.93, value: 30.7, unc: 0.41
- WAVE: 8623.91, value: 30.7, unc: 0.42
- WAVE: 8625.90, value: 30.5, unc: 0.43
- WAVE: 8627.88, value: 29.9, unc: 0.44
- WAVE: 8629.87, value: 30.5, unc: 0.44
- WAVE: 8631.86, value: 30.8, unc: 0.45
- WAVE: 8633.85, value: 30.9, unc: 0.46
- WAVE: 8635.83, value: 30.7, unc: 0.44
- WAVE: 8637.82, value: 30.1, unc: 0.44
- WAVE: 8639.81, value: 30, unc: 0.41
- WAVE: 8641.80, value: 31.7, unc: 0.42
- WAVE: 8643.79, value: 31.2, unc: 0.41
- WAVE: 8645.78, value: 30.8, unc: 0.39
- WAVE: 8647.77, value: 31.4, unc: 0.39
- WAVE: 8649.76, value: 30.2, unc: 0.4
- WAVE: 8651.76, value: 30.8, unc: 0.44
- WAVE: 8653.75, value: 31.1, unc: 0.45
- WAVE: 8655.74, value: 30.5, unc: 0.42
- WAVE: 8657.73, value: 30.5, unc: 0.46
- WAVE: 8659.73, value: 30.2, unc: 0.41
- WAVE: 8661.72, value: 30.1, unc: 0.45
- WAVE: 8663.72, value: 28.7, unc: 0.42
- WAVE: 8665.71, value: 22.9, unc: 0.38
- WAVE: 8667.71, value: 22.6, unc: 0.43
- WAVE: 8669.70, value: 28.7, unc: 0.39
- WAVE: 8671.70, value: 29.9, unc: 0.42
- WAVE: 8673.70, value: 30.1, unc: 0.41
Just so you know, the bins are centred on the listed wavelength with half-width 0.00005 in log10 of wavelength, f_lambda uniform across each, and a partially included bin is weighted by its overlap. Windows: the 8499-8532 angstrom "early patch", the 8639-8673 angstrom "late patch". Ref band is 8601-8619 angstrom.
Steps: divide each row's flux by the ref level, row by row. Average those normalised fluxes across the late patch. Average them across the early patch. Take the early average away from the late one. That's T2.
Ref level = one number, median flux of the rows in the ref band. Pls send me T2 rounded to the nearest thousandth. 0.046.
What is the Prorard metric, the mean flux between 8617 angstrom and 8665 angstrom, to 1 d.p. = 30.5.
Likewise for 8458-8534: 28.6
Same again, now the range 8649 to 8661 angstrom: 30.5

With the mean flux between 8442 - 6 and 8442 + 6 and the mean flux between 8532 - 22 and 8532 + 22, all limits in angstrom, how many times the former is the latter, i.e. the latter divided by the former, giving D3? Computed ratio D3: 0.98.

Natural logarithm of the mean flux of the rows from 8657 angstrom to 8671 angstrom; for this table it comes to 3.32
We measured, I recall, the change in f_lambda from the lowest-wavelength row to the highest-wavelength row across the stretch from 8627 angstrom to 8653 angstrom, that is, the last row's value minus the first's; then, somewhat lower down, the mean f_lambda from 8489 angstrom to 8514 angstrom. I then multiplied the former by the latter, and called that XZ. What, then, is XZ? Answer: 26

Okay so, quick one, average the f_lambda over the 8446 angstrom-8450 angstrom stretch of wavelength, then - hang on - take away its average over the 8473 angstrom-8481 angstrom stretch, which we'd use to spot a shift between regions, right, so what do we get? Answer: 1.2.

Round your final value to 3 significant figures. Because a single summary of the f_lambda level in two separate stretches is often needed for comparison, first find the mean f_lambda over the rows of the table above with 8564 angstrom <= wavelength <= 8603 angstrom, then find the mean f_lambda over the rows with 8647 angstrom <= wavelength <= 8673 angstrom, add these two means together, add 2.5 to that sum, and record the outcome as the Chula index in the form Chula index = 61.3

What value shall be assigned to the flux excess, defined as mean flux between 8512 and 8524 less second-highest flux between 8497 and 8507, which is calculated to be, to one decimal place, -1.6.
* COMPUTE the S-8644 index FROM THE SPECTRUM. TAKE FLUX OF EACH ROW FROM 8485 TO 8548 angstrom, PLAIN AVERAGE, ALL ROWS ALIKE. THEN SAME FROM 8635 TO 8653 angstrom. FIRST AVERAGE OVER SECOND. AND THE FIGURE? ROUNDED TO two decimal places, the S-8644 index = 0.91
